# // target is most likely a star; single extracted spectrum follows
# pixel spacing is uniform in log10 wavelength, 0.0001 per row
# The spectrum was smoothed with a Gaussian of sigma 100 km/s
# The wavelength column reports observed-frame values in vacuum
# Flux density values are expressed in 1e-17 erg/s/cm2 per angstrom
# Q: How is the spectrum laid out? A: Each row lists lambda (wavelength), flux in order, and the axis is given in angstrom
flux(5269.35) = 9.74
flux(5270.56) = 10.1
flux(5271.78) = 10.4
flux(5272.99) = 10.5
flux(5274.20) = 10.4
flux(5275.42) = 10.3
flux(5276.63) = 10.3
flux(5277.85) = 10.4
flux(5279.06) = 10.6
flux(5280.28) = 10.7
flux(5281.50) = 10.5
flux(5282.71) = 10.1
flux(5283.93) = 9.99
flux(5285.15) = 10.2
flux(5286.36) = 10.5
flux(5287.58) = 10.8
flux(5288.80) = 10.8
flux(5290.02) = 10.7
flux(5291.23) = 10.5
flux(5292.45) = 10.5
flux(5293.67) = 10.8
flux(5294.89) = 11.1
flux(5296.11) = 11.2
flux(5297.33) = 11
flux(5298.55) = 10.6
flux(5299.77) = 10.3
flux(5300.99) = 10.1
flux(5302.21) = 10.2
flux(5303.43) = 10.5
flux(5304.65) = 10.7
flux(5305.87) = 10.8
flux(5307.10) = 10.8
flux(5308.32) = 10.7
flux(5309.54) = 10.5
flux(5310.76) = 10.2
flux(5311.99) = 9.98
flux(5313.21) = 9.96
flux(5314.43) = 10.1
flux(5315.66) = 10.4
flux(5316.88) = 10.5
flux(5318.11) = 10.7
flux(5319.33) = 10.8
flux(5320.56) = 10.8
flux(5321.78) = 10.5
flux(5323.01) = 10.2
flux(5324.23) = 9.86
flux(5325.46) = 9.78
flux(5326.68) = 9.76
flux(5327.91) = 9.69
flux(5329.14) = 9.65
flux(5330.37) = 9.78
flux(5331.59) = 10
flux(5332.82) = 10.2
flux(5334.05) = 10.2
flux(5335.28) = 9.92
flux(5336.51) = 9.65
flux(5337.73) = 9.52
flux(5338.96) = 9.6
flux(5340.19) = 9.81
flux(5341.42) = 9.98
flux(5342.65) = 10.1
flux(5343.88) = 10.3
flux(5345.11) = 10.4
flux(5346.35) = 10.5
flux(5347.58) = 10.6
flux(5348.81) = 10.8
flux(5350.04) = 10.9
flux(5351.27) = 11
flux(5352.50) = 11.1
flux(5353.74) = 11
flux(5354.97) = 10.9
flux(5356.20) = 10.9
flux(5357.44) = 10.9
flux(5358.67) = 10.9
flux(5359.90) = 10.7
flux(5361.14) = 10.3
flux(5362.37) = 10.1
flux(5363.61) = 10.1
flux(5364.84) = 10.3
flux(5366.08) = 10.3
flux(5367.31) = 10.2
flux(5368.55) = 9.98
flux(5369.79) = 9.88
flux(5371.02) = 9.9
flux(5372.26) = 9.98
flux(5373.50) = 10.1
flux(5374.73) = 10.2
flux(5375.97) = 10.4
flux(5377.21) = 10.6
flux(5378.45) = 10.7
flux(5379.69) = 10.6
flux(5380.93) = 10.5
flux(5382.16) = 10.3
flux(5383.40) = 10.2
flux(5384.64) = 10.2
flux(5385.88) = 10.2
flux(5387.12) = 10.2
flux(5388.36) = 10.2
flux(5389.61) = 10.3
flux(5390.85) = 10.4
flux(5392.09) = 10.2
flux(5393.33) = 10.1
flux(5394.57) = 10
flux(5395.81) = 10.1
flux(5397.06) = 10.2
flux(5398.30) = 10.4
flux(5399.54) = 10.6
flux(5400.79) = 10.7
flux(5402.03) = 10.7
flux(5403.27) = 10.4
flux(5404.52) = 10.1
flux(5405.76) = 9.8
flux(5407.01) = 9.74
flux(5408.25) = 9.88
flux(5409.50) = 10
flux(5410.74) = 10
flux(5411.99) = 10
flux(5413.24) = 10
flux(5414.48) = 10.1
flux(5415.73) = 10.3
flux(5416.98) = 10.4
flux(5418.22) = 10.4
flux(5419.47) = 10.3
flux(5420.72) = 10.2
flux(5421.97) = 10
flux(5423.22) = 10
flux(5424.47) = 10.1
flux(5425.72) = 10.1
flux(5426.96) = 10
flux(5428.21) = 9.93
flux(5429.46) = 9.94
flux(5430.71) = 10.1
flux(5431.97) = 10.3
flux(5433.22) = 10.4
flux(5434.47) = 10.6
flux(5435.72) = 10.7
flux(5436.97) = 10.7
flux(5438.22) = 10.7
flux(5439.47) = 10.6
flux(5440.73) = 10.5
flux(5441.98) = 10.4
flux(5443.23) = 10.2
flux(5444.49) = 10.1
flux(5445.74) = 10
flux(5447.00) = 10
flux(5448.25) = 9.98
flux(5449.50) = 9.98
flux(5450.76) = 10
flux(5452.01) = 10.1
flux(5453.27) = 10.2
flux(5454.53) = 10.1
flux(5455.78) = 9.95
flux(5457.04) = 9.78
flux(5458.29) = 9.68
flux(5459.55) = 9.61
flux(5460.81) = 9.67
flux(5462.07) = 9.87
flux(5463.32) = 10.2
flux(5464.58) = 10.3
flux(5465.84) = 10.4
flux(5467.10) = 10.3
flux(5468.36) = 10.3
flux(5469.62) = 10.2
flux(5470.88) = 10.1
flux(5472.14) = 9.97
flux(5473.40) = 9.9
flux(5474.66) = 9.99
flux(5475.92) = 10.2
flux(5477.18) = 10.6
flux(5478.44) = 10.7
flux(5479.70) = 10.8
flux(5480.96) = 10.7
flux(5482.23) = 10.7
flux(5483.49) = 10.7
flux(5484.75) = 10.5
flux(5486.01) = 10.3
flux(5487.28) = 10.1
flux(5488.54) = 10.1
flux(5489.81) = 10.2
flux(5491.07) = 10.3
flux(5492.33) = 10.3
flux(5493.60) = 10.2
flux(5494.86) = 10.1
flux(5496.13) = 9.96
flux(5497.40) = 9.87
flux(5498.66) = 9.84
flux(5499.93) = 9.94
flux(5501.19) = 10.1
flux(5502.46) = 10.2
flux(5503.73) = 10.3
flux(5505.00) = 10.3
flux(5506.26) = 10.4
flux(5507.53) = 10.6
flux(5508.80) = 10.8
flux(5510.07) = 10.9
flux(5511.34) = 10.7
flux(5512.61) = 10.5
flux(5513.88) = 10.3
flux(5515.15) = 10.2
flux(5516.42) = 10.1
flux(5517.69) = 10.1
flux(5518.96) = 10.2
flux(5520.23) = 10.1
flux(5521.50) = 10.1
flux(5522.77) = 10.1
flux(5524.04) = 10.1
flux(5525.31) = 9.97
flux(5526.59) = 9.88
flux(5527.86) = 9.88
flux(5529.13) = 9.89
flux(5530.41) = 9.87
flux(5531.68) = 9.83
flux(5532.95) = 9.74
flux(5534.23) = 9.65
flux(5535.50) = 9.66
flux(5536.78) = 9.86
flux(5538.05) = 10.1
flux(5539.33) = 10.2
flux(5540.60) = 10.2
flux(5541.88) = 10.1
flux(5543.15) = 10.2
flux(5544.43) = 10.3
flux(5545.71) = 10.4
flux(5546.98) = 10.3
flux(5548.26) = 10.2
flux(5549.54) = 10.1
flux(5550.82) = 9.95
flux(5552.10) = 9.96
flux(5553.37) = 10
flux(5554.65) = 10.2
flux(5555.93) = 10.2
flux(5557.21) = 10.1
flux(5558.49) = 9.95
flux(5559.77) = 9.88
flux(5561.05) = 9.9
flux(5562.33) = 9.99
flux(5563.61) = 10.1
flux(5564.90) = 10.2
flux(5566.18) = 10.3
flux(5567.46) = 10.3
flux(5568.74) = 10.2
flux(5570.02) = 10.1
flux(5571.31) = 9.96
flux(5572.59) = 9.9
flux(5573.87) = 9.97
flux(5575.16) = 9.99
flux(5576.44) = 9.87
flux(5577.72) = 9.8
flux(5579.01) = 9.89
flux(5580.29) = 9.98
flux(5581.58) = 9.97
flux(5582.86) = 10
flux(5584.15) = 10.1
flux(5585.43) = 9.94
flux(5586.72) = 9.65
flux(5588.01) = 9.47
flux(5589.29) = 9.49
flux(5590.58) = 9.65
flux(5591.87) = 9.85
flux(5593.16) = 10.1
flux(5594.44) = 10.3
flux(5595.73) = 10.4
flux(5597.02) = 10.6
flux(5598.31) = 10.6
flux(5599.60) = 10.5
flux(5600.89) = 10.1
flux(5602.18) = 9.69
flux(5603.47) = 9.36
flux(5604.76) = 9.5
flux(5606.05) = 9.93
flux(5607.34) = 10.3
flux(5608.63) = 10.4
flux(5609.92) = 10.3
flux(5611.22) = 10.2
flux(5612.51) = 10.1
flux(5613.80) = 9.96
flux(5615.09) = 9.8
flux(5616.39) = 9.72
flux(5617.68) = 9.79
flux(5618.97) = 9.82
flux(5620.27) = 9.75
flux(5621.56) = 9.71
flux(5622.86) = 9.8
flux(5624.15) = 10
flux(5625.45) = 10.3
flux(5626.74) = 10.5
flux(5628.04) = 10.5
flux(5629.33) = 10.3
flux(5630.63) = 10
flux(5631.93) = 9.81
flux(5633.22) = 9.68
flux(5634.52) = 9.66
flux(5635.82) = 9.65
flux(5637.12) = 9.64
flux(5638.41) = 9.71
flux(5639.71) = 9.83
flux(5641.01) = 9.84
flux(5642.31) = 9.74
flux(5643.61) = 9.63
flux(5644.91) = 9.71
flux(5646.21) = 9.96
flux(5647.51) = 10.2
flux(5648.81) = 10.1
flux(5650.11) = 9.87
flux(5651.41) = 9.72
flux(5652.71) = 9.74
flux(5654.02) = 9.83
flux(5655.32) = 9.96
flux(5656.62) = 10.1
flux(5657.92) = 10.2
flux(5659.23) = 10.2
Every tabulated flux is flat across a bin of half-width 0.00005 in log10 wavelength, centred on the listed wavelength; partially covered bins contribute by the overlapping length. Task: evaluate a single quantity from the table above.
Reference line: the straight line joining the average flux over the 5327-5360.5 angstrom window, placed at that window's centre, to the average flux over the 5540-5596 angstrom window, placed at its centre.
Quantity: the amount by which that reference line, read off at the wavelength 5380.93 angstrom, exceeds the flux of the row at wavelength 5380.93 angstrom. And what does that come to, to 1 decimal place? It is -0.2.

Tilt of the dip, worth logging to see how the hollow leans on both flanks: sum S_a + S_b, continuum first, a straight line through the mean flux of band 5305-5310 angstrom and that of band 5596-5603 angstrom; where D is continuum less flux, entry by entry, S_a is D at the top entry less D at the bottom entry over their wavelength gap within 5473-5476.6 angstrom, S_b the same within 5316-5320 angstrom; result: -0.24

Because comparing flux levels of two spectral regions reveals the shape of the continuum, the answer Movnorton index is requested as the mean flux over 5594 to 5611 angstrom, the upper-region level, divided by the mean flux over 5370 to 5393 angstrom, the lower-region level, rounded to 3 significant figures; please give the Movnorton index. 0.987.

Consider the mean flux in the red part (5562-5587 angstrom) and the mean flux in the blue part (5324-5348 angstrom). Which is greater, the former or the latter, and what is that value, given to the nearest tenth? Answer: 10.0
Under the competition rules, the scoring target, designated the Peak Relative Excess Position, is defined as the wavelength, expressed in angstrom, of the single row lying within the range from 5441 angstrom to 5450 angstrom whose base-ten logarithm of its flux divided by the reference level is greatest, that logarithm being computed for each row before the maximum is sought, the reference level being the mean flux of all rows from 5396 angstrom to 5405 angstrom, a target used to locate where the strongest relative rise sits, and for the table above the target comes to 5441.98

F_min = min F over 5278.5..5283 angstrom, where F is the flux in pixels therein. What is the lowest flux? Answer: 10.1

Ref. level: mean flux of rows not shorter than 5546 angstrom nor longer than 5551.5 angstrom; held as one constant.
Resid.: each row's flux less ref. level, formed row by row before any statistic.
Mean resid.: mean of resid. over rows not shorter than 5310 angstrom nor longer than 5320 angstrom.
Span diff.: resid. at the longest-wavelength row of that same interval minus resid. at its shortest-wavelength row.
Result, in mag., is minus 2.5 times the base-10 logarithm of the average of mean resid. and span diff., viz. 1.0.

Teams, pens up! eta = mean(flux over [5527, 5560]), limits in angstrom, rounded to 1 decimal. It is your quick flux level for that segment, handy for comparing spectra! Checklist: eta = 10.0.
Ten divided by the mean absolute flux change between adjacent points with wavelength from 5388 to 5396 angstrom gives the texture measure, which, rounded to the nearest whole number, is 86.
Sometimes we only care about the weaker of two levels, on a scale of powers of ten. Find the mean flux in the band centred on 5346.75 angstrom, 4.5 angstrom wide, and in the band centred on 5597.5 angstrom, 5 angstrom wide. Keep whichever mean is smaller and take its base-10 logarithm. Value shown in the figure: 1.022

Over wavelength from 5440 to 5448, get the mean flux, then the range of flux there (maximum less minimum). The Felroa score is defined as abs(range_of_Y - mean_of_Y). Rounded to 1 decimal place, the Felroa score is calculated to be 9.7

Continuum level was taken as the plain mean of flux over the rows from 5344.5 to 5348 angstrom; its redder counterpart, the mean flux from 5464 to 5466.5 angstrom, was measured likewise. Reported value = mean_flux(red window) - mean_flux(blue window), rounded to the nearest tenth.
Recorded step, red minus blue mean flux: -0.1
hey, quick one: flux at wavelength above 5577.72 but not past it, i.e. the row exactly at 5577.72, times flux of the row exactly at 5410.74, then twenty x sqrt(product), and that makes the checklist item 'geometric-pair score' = 198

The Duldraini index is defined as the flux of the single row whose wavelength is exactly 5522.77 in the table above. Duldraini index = 10.1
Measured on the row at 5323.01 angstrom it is 10.2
